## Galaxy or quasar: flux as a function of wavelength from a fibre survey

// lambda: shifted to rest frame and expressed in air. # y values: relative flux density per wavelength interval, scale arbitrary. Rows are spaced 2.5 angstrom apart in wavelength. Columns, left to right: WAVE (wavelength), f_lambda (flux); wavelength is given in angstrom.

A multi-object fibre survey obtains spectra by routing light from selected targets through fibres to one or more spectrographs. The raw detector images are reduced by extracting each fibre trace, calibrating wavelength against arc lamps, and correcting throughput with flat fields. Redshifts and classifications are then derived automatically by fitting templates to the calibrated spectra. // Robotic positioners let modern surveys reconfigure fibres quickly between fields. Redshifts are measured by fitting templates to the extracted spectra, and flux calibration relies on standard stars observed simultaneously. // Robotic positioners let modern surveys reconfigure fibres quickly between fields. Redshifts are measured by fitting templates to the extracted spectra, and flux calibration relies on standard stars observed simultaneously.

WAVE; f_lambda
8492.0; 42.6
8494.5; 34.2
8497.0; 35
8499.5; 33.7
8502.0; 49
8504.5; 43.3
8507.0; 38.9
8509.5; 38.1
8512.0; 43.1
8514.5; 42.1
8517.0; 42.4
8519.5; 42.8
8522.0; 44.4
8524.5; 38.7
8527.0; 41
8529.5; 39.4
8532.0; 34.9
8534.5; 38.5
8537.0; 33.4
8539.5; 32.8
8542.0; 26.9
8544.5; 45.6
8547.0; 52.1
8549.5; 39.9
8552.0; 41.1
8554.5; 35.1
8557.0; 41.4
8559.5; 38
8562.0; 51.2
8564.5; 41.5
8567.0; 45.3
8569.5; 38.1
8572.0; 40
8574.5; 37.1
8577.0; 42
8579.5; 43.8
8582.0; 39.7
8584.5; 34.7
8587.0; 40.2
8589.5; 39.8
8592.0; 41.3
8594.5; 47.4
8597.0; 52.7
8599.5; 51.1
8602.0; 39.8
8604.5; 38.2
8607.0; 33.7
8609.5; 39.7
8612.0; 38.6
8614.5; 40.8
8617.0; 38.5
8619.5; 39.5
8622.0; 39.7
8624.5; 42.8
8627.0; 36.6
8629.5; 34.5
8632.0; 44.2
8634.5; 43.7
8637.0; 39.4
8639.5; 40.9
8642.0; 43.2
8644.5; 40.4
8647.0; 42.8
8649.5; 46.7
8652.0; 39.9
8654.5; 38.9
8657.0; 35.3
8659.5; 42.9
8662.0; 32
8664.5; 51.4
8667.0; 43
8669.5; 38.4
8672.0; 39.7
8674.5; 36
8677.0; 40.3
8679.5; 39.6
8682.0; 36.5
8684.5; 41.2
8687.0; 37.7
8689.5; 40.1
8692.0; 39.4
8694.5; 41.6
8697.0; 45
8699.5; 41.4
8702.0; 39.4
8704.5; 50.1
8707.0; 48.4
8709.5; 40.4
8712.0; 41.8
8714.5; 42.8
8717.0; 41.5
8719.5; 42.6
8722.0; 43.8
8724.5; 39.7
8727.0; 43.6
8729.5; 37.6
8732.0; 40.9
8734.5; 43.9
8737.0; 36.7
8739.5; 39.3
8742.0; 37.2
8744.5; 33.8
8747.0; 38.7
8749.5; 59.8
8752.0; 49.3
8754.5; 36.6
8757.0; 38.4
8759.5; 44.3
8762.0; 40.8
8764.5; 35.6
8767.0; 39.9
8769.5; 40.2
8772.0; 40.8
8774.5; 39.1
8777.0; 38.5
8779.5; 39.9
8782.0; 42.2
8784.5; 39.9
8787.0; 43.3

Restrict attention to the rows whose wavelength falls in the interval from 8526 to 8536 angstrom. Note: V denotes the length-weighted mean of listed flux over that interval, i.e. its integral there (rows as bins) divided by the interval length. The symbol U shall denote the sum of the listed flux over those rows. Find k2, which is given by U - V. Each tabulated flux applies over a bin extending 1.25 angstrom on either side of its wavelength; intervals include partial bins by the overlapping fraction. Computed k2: 116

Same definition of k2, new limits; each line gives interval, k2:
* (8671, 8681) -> 117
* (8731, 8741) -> 121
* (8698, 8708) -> 135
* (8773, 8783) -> 120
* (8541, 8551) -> 123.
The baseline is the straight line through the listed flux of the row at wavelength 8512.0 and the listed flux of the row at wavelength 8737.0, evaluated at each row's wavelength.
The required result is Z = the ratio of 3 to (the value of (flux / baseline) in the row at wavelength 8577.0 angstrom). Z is 2.95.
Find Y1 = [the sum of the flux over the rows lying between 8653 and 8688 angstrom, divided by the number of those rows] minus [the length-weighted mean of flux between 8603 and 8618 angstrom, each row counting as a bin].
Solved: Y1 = 1.2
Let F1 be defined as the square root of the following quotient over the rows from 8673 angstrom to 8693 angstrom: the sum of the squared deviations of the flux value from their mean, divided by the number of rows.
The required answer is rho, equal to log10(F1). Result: 0.25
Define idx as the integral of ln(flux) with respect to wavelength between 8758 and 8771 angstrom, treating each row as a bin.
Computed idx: 48.0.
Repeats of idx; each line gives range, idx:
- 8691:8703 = 44.7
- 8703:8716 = 49.3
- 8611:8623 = 44.1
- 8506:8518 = 44.5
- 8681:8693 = 44.0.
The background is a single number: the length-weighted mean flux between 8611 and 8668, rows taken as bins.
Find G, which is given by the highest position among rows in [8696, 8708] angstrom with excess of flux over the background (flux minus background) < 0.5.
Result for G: 8702.0 angstrom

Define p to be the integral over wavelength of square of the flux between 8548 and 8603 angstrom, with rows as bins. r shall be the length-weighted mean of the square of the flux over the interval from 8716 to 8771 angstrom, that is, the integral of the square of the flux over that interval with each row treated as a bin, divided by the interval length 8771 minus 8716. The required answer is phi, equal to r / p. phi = 0.0175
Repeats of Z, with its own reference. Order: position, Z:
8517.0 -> 3.04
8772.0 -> 2.63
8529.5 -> 3.24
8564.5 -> 3.01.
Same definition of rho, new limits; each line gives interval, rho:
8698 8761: 0.73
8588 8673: 0.67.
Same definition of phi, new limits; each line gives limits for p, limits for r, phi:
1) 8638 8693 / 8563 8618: 0.0190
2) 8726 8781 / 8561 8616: 0.0190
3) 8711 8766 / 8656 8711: 0.0178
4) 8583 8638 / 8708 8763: 0.0189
